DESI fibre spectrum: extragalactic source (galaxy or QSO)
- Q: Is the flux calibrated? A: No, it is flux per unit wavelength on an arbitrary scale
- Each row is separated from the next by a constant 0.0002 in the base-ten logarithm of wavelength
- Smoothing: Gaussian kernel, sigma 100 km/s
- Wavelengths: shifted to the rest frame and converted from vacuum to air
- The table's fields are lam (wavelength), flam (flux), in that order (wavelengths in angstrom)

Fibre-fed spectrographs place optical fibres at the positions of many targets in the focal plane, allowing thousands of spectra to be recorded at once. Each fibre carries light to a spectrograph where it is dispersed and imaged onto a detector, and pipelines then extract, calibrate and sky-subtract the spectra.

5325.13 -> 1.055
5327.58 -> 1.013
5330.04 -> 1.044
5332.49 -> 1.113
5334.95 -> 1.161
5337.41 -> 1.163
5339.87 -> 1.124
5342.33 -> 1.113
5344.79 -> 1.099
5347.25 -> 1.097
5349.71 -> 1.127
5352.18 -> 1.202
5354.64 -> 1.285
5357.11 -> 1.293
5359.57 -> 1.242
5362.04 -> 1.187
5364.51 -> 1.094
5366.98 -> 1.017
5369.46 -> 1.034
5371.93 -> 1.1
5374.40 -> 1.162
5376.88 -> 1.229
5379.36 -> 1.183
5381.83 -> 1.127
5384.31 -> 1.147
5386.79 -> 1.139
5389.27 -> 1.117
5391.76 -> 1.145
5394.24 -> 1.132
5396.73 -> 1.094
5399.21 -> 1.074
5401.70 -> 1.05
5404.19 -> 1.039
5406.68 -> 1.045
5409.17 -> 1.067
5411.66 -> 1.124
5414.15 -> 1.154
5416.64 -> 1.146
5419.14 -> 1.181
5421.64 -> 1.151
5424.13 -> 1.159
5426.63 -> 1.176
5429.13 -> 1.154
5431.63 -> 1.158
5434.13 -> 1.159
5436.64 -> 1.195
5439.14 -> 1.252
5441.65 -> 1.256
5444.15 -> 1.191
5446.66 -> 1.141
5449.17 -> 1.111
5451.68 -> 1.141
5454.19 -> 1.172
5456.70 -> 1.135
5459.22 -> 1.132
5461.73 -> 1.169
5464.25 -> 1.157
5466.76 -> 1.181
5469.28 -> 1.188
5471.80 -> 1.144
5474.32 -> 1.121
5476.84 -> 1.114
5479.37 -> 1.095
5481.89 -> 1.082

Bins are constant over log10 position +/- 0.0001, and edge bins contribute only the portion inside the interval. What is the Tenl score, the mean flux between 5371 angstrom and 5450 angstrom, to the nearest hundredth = 1.14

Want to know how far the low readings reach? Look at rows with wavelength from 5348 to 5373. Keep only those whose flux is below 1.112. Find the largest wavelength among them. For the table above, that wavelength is 5371.93 angstrom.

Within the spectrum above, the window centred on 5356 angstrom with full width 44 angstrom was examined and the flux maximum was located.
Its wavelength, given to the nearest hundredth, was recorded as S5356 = 5357.11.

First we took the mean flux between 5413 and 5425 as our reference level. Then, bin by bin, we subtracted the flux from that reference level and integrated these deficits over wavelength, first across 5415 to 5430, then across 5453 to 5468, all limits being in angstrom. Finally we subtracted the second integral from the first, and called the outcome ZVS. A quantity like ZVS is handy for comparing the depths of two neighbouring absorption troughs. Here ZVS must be -0.05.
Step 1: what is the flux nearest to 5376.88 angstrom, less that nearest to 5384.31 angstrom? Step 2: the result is 0.082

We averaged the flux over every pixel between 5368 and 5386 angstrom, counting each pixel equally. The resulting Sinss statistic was 1.14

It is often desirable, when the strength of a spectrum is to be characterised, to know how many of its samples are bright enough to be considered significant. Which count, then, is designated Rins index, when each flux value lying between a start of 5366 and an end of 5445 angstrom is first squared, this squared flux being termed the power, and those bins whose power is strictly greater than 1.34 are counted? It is 12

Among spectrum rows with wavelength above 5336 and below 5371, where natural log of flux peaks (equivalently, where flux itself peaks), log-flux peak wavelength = 5357.11 angstrom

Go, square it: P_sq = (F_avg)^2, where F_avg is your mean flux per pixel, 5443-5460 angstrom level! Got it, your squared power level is 1.31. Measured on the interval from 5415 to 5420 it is 1.35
